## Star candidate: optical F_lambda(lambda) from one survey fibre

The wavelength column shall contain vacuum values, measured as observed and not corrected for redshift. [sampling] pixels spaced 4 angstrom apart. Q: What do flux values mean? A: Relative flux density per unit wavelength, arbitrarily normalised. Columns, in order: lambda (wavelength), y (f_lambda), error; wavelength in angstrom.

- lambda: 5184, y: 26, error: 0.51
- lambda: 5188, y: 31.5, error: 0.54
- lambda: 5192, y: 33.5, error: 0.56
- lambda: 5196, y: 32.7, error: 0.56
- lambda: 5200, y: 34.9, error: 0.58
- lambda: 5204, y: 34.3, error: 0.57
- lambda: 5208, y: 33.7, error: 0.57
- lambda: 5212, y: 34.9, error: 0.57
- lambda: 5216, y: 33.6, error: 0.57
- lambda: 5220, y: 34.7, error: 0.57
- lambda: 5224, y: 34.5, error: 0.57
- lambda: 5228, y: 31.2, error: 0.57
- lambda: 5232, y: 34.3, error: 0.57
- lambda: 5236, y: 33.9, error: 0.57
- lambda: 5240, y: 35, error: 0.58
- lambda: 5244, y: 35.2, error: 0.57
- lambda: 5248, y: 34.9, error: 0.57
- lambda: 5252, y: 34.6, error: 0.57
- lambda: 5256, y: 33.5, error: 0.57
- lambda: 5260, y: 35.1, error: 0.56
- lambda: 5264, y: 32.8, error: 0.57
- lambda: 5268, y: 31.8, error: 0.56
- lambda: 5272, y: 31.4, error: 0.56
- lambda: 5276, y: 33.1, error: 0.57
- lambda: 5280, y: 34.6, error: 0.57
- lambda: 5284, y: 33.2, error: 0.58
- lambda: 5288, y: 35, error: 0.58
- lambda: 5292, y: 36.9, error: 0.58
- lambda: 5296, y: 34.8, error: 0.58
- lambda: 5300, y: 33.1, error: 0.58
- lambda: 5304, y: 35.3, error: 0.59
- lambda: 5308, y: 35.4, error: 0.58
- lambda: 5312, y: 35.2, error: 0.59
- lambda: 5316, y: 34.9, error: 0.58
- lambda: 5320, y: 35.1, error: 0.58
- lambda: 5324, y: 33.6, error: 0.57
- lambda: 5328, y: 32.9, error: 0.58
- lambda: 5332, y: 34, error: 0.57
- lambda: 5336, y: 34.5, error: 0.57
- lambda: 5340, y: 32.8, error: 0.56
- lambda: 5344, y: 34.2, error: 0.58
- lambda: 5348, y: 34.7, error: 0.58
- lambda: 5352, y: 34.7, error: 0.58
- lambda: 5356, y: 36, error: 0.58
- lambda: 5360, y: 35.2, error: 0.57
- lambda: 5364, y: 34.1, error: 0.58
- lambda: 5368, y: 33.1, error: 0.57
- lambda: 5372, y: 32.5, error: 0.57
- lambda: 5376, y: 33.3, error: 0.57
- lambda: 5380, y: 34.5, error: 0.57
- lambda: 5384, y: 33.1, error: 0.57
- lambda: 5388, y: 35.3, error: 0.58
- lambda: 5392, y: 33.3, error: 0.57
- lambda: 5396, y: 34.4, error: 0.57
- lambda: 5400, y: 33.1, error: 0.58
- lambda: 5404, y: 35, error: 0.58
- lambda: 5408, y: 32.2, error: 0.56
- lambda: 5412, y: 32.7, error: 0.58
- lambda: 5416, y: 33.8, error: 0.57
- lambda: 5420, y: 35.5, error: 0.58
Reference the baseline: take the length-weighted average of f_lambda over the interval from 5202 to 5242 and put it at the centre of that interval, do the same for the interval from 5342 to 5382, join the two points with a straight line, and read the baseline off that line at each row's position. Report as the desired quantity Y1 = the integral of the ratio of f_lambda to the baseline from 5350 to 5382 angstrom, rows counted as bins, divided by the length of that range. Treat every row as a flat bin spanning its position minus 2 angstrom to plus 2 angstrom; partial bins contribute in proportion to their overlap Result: 0.998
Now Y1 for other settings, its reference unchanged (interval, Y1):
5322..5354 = 0.992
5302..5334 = 1.011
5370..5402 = 0.983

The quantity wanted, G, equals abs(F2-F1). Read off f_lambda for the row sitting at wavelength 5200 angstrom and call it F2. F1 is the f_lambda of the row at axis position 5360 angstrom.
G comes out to 0.3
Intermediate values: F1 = 35.2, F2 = 34.9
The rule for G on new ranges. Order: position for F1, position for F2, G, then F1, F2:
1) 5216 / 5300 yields 0.5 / 33.6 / 33.1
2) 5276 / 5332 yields 0.9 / 33.1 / 34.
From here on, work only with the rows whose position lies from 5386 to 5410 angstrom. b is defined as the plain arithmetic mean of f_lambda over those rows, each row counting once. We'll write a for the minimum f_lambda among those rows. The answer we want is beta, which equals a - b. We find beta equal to -1.68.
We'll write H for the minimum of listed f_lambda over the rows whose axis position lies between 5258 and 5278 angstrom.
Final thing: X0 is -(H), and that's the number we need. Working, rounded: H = 31.4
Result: -31.40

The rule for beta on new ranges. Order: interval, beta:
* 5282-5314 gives -1.76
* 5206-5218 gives -0.47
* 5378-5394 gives -0.95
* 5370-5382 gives -0.93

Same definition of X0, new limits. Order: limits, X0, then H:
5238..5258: -33.50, 33.5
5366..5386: -32.50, 32.5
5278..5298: -33.20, 33.2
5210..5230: -31.20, 31.2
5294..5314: -33.10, 33.1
